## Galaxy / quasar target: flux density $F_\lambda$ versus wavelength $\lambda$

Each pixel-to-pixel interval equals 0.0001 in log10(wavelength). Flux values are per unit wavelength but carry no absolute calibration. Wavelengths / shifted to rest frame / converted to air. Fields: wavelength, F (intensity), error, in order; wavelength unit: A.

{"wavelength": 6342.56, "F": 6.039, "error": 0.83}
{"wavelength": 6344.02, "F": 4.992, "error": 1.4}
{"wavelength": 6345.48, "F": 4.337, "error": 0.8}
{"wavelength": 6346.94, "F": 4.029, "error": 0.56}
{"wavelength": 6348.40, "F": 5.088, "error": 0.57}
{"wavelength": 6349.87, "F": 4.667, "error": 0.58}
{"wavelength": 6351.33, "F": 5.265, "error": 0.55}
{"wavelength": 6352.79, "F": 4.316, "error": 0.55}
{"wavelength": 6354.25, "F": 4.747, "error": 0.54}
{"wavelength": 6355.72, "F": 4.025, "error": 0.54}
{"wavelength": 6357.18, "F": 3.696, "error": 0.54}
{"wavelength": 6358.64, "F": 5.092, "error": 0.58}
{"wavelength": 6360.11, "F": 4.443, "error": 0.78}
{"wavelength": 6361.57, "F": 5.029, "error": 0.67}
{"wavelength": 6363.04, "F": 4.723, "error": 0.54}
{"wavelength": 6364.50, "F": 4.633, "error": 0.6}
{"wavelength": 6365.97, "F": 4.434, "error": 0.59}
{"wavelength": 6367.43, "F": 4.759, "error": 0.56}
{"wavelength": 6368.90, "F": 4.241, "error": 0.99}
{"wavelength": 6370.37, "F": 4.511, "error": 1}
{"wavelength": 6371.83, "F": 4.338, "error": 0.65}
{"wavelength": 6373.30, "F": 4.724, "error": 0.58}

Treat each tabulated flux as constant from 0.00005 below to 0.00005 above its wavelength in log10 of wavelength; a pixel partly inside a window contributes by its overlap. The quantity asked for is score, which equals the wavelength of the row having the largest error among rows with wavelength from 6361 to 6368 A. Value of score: 6361.57 A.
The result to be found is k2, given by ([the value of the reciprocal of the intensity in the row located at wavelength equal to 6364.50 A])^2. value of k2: 0.047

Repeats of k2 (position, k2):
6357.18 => 0.073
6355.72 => 0.062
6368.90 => 0.056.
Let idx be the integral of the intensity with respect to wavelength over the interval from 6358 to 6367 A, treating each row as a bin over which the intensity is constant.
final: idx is 42.5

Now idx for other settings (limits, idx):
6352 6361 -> 39.7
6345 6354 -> 41.7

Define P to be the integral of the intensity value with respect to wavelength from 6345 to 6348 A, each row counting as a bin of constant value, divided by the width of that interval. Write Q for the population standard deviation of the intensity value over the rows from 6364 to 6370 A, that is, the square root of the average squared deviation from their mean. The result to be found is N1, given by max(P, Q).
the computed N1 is 4.27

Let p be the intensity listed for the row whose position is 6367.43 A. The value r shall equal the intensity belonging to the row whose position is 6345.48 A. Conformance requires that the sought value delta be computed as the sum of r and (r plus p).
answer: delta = 13.4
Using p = 4.759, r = 4.337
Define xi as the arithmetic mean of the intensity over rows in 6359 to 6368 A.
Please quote 4.67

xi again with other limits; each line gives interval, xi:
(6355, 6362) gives 4.46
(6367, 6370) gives 4.50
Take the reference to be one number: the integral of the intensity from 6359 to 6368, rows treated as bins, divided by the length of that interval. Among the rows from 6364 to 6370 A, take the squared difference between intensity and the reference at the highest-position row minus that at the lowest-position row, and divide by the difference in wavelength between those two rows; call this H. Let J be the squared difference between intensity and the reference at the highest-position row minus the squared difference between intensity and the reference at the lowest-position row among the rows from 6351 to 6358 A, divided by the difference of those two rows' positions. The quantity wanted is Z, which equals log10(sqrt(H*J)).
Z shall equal -1.15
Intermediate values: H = 0.044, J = 0.110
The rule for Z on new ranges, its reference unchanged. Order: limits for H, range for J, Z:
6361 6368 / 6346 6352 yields -1.69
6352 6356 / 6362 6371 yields -1.69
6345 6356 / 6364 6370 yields -1.43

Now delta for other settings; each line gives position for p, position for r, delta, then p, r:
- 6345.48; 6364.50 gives 13.6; 4.337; 4.633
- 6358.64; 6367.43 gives 14.6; 5.092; 4.759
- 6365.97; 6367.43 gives 14.0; 4.434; 4.759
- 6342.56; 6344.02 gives 16.0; 6.039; 4.992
